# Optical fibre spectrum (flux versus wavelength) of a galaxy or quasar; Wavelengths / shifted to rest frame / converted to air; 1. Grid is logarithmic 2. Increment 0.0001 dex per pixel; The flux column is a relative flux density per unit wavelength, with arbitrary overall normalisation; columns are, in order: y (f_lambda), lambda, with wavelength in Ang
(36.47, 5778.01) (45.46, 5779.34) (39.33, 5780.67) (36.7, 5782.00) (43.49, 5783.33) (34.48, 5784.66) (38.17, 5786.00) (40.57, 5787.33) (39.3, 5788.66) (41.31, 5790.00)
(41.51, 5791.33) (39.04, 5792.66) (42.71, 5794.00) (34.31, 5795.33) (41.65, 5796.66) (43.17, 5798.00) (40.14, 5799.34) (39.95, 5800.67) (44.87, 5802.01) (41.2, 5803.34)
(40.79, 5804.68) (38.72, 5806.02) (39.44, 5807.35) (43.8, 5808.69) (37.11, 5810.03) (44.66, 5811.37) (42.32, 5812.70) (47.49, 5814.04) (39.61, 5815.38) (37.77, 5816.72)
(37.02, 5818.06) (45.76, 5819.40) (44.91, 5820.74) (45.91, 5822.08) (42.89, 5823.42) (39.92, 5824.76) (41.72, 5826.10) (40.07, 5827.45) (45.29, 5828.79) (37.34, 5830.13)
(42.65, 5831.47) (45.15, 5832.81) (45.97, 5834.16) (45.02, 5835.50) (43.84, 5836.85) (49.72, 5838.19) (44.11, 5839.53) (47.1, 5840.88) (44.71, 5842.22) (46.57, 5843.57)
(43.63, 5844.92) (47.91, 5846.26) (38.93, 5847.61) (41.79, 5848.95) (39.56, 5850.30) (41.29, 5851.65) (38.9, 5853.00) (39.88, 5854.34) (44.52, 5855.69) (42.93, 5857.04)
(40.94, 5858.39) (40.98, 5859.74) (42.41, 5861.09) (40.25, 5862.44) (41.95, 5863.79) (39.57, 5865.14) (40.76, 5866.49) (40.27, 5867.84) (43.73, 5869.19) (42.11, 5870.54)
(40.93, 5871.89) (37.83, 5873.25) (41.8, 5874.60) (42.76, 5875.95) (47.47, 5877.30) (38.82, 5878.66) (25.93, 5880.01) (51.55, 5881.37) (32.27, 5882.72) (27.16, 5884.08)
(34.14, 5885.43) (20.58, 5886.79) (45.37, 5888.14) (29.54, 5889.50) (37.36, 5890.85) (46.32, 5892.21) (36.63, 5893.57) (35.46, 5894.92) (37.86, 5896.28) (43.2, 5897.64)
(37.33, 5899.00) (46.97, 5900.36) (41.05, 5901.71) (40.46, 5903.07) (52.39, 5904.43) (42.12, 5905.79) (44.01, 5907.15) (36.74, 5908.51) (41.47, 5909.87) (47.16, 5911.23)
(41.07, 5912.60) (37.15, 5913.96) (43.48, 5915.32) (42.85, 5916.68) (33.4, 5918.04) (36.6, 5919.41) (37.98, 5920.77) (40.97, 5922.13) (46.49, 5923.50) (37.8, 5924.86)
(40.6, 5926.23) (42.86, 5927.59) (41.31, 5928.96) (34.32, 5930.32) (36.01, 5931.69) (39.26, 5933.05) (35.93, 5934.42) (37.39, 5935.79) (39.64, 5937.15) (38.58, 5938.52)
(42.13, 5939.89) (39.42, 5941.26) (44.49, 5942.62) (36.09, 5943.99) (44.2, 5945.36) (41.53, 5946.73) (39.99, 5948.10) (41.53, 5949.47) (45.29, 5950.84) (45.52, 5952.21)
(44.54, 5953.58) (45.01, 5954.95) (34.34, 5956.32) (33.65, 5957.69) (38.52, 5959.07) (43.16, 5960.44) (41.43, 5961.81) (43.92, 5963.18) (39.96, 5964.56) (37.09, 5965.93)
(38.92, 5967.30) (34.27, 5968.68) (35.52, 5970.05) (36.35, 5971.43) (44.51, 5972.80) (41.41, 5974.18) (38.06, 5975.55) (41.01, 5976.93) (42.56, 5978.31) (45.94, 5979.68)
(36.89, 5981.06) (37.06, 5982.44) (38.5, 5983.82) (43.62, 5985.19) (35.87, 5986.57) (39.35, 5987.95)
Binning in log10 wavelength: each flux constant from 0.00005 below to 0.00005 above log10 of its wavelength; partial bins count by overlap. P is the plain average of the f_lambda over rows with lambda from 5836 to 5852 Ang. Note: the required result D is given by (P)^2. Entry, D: 1945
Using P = 44.1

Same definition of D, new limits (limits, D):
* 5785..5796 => 1569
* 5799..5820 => 1705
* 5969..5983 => 1594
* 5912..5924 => 1600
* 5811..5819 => 1720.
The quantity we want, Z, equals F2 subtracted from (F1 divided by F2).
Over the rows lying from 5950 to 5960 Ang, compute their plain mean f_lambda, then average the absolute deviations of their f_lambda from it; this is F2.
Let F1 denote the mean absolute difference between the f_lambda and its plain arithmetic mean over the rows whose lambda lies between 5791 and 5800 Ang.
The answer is -4.2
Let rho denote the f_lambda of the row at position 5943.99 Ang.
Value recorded 36.09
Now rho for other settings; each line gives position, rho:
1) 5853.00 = 38.9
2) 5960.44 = 43.16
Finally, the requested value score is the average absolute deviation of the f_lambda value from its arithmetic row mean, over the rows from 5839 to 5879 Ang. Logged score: 2.1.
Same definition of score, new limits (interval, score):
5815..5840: 2.8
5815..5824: 3.3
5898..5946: 3.2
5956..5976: 3.0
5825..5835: 2.5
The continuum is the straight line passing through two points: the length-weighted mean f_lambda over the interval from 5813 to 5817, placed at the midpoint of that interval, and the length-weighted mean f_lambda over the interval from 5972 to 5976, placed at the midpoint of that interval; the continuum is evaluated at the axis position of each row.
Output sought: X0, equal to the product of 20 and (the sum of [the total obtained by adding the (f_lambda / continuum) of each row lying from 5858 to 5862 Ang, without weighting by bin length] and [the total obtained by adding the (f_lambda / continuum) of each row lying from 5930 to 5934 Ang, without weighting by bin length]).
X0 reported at 112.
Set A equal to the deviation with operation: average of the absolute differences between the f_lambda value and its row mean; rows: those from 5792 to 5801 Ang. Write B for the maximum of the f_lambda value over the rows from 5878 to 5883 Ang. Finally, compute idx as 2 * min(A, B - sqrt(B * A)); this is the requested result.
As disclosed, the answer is 4.1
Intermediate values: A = 2.0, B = 51.55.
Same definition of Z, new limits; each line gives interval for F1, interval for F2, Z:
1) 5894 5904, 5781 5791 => -1.0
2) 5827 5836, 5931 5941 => -0.2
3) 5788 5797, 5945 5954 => -0.8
